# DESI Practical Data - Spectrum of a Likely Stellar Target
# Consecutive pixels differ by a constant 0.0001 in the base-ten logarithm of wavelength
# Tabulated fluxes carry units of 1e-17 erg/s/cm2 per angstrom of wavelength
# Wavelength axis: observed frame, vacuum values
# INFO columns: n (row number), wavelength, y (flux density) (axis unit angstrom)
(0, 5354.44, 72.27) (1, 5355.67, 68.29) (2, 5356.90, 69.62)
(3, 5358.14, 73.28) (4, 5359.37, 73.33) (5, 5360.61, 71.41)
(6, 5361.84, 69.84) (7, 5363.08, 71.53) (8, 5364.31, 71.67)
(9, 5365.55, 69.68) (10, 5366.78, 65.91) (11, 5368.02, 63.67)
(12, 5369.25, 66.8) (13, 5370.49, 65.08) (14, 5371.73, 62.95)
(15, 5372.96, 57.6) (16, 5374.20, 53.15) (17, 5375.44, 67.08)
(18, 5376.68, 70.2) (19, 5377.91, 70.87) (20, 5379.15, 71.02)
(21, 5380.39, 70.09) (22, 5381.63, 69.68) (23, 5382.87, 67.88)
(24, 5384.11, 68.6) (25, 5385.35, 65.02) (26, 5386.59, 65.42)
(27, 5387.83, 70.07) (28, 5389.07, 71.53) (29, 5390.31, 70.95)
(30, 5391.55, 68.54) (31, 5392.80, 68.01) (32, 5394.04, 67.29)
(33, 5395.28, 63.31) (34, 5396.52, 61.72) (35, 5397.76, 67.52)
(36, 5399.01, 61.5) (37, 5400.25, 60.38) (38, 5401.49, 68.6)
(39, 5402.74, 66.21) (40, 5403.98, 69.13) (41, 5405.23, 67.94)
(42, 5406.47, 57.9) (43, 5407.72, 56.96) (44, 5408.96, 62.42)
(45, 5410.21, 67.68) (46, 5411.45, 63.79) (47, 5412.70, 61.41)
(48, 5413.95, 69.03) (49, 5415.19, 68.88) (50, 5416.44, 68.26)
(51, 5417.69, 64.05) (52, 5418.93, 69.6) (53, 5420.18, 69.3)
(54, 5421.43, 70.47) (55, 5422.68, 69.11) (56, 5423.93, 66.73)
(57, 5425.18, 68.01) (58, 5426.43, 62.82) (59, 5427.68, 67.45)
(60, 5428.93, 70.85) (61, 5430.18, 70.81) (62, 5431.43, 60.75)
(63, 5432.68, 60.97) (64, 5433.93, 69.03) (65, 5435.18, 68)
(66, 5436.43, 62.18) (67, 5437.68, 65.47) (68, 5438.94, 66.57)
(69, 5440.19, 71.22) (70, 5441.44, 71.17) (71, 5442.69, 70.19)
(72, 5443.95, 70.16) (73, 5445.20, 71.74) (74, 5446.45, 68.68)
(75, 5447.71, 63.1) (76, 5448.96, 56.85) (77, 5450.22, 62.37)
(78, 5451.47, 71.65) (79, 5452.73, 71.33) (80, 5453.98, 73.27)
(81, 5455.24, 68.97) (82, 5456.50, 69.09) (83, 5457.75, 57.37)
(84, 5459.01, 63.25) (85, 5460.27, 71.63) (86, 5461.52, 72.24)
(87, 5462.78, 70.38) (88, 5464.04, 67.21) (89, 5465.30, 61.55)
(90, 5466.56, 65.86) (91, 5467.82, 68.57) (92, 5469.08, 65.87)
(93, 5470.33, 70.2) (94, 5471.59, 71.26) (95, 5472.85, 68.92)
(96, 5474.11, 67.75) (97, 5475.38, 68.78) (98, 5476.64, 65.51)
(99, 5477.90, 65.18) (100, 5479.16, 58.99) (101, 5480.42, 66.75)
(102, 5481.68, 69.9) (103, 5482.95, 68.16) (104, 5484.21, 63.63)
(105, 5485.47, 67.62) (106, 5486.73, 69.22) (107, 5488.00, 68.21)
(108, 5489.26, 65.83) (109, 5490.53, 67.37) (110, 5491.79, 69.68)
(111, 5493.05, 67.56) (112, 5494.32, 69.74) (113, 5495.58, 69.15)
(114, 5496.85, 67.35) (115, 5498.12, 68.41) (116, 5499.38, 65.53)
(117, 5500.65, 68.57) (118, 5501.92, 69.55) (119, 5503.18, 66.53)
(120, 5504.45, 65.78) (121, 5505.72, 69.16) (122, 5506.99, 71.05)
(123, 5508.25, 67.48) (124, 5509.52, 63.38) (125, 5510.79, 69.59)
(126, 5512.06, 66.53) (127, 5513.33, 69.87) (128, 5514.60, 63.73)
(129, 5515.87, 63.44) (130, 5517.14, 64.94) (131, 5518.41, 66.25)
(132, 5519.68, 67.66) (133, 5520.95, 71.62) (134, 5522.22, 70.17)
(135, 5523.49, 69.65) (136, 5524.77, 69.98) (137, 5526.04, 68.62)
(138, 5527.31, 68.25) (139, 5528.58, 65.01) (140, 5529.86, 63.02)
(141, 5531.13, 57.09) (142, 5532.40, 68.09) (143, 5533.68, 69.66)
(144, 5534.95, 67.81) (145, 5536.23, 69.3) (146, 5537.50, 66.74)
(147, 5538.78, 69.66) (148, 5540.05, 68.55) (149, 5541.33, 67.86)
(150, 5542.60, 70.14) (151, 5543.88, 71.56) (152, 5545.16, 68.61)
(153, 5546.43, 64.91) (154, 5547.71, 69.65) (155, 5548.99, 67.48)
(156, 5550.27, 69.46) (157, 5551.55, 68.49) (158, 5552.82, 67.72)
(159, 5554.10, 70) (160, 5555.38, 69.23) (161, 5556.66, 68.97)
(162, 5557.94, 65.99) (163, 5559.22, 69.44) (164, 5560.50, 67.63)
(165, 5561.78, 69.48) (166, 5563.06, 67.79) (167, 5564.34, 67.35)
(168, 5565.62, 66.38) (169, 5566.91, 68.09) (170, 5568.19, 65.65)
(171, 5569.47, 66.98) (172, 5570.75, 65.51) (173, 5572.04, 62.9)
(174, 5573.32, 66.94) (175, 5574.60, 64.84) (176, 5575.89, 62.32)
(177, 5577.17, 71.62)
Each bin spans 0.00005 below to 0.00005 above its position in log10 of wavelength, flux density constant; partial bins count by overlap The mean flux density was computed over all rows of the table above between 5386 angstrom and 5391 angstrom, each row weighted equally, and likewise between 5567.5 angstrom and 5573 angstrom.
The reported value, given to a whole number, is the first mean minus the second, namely 4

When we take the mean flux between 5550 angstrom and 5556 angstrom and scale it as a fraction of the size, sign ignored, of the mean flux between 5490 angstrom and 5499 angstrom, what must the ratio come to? 1.008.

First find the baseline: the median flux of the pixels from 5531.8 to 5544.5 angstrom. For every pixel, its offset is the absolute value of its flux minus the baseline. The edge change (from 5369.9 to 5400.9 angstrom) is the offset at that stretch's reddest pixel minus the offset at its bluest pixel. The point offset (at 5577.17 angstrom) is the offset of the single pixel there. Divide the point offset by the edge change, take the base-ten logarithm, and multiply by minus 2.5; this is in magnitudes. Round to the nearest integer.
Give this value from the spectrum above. 1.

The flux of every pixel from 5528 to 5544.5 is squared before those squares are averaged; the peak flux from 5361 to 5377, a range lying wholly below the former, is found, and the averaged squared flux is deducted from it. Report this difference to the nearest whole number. -4467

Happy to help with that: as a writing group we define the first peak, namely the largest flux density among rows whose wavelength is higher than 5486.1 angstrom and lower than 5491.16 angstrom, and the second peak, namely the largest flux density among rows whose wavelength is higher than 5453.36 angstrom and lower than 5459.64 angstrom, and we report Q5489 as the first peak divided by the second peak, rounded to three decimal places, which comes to 0.945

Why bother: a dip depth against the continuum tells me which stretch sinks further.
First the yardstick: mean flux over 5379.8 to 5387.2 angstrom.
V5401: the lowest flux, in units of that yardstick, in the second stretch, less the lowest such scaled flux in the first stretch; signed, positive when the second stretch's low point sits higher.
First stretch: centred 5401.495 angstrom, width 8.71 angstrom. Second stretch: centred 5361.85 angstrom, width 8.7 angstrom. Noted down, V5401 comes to 0.14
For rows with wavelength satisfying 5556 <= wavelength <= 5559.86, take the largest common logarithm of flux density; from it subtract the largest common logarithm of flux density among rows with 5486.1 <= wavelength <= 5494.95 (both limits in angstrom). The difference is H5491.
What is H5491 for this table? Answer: -0.0019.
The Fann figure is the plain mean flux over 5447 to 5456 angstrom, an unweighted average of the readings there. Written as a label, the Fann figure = 66.8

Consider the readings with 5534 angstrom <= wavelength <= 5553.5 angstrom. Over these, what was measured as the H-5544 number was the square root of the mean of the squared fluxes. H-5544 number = 68.5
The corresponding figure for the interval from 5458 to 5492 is 67.5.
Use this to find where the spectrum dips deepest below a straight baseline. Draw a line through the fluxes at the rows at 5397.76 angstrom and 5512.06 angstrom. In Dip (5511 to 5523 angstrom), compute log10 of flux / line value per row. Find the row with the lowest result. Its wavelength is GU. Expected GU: 5515.87 angstrom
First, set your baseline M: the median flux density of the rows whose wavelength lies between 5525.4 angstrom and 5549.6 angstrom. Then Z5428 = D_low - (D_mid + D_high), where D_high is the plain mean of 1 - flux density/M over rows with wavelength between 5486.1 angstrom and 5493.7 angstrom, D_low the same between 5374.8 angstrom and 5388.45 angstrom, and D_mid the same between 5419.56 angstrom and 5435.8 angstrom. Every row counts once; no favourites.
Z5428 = -0.03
